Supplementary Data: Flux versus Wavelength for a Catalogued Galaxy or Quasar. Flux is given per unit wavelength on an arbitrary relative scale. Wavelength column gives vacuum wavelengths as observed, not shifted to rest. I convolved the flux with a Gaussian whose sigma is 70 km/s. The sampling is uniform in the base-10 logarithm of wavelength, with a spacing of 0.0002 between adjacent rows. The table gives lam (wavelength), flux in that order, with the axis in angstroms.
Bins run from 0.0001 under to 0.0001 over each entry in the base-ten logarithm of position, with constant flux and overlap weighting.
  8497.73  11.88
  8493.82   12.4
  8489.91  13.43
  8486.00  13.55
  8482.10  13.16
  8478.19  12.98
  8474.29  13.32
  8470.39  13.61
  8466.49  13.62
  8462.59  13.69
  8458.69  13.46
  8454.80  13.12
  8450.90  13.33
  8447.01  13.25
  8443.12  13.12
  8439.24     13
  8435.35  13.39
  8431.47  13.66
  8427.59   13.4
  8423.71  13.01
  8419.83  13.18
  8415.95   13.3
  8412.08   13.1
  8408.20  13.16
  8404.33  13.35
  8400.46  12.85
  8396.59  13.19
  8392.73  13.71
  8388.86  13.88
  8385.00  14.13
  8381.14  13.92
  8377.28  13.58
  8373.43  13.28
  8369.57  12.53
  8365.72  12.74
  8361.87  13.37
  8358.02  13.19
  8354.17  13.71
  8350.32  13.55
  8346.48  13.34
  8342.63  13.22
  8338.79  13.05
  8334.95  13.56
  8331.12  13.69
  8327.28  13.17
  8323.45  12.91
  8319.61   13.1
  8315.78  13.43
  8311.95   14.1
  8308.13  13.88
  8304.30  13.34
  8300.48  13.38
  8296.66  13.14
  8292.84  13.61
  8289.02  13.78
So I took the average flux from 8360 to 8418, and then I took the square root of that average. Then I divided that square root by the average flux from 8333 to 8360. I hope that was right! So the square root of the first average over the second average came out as 0.273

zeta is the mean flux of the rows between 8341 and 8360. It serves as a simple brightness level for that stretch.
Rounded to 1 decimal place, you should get 13.4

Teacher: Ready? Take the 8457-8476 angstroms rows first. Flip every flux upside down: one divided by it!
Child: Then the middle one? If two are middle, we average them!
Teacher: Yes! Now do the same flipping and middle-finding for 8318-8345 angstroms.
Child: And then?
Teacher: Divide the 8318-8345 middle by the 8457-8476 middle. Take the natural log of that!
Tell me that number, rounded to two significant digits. 0.033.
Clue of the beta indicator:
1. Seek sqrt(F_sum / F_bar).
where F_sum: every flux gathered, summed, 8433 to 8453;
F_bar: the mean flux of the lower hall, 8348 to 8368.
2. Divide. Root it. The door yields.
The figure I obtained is 2.23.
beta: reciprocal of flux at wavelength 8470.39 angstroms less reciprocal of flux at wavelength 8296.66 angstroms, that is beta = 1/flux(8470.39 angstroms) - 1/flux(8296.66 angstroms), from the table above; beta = -0.0026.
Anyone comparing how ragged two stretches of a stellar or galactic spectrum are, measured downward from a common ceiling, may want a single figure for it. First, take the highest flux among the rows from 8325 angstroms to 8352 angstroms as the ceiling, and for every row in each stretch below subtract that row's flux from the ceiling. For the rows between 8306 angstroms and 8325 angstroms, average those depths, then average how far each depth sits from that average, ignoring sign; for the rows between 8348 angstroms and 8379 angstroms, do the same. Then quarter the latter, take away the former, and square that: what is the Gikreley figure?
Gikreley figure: 0.106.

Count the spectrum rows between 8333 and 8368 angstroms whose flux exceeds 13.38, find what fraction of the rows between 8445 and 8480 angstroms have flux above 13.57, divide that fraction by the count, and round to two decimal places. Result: 0.11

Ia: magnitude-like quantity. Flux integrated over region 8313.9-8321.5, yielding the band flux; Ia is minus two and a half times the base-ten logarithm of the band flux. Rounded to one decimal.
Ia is -5.0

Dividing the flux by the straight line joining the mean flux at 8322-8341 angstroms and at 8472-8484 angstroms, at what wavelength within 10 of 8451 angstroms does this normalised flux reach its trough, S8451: 8443.12 angstroms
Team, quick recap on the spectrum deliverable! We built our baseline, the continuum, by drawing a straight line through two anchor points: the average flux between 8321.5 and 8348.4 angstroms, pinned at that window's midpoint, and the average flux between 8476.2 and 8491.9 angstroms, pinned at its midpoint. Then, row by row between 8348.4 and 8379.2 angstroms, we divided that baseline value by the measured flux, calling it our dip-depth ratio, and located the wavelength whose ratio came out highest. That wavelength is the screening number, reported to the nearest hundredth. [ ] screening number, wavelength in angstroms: 8369.57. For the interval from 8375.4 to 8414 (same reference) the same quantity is 8400.46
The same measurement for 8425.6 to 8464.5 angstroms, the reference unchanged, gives 8439.24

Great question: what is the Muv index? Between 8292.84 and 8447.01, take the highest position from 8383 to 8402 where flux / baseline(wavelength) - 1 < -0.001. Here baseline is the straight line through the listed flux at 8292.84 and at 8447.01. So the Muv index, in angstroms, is 8400.46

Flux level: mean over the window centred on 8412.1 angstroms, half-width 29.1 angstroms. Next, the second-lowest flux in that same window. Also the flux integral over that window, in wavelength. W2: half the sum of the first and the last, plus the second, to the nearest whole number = 408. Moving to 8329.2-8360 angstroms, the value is 226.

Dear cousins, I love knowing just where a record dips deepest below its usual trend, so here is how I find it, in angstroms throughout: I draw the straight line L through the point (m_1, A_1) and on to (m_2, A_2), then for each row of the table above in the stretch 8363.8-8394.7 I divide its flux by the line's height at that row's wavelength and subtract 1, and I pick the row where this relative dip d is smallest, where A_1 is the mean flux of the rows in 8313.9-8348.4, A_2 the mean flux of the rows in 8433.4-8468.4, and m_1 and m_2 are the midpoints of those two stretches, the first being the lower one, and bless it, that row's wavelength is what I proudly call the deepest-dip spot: 8369.57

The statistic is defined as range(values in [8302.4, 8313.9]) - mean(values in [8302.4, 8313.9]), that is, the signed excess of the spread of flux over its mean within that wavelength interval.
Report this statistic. -13.0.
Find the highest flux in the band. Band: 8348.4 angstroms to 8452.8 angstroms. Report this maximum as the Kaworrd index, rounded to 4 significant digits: 14.13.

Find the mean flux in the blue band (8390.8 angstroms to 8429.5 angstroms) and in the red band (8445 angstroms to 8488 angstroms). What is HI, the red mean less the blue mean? 0.15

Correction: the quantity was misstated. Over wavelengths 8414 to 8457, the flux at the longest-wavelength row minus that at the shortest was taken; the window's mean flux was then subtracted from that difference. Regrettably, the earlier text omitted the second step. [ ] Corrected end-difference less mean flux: -13.4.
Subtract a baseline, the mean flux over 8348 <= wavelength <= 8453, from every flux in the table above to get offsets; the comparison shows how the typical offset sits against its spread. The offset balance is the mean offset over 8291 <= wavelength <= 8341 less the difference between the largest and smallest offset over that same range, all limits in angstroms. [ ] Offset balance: -1.1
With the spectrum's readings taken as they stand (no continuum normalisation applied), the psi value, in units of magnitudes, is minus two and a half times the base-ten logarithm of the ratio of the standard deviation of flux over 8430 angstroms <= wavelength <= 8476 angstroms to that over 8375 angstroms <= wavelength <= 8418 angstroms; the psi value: 0.59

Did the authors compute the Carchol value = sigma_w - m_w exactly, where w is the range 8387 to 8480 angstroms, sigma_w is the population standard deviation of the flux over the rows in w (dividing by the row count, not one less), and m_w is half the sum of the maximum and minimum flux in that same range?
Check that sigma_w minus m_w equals -13.1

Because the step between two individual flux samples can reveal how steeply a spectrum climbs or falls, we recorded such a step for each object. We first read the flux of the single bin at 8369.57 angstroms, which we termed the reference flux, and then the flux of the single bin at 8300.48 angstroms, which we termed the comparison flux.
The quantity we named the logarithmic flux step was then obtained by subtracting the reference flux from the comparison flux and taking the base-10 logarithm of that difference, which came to -0.1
